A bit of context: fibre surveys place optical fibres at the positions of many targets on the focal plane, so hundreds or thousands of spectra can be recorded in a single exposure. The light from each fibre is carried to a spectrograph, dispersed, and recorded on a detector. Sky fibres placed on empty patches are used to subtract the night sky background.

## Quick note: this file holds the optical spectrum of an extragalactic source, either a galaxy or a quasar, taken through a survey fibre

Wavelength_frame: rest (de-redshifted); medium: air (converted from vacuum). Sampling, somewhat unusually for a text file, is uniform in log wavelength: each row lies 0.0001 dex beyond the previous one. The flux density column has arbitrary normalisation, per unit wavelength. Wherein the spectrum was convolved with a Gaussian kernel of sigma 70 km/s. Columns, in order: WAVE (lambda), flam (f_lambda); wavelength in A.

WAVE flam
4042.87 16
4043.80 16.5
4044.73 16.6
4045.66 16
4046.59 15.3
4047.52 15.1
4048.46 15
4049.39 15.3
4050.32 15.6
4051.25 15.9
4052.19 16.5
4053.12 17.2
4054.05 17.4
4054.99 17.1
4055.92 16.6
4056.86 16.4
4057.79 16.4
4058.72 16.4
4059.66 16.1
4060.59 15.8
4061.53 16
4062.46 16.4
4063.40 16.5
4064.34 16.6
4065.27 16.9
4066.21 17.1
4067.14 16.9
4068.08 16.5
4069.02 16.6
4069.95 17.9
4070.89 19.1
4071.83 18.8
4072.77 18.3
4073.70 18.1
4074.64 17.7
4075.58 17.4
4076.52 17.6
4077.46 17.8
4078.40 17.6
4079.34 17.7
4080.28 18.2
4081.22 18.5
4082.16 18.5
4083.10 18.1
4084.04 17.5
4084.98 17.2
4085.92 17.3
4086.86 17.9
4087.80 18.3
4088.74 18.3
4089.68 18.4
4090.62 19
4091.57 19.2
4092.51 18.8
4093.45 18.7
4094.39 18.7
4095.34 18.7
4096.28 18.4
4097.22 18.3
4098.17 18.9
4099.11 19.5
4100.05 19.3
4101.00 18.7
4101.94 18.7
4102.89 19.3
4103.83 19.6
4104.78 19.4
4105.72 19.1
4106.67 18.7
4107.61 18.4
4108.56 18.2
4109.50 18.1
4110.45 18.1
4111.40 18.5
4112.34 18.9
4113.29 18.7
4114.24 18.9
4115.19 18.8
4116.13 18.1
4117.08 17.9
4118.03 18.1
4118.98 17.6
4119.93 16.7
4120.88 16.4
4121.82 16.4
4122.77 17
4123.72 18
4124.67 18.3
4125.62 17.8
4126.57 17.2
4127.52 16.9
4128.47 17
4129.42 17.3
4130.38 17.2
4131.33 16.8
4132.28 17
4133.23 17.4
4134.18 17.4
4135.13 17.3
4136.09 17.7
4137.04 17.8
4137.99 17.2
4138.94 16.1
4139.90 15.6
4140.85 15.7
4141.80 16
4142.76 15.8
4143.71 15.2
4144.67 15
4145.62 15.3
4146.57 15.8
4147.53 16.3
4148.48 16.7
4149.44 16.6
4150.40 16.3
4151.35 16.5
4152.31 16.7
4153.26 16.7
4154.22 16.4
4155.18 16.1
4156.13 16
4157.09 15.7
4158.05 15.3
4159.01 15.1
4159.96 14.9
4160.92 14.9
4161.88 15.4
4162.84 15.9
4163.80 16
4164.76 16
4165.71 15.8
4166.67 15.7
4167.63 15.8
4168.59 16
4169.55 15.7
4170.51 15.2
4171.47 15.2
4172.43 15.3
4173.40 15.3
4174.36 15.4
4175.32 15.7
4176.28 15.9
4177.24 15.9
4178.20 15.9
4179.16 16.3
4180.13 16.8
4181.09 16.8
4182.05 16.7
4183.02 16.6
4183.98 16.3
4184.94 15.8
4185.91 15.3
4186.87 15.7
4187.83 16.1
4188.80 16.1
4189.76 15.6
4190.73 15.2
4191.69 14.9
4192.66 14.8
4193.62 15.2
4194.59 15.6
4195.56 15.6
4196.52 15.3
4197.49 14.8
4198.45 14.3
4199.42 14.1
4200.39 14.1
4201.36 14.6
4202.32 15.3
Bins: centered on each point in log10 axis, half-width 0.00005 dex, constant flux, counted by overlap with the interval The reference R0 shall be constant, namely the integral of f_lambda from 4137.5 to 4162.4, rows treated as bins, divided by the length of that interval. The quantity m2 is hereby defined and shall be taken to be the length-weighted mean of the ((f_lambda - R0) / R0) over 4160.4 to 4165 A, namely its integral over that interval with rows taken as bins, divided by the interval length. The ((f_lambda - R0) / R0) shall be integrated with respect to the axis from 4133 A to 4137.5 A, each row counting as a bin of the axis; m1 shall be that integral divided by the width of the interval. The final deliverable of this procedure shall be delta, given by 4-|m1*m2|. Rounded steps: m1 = 0.10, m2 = -0.02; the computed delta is 4.00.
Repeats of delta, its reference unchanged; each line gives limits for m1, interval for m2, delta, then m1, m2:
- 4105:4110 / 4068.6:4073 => 3.98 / 0.17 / 0.14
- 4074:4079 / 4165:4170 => 4.00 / 0.11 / -0.01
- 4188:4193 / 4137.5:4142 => 4.00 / -0.03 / 0.01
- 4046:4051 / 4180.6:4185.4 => 4.00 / -0.04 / 0.03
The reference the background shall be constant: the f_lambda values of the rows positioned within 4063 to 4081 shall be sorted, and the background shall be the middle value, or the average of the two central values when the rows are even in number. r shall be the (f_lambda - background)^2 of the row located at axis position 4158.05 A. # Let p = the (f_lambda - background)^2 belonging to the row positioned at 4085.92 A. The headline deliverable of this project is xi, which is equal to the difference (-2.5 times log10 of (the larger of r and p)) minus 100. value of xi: -102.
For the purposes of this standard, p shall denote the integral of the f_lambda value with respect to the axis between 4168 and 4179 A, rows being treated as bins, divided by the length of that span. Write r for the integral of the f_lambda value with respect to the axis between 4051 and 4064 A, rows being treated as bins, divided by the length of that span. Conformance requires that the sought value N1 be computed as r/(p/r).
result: 17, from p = 15.6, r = 16.5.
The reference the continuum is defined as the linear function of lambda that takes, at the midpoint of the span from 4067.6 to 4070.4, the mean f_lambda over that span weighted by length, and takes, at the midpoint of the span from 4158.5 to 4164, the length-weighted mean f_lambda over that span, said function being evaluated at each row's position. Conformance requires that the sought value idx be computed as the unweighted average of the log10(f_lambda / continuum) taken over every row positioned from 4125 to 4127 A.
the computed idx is 0.040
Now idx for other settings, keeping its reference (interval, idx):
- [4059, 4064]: -0.025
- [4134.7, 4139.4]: 0.038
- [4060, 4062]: -0.033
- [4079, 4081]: 0.029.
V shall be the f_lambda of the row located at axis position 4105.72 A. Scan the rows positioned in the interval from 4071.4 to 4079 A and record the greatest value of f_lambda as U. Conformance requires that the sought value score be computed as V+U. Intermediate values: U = 18.8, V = 19.1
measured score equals 37.9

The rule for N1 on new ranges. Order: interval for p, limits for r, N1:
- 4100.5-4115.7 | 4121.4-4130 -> 16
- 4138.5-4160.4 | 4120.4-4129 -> 19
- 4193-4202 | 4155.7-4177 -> 16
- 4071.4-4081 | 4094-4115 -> 20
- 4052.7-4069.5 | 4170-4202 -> 15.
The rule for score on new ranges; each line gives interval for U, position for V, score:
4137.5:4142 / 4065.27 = 34.1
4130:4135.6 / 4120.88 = 33.8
